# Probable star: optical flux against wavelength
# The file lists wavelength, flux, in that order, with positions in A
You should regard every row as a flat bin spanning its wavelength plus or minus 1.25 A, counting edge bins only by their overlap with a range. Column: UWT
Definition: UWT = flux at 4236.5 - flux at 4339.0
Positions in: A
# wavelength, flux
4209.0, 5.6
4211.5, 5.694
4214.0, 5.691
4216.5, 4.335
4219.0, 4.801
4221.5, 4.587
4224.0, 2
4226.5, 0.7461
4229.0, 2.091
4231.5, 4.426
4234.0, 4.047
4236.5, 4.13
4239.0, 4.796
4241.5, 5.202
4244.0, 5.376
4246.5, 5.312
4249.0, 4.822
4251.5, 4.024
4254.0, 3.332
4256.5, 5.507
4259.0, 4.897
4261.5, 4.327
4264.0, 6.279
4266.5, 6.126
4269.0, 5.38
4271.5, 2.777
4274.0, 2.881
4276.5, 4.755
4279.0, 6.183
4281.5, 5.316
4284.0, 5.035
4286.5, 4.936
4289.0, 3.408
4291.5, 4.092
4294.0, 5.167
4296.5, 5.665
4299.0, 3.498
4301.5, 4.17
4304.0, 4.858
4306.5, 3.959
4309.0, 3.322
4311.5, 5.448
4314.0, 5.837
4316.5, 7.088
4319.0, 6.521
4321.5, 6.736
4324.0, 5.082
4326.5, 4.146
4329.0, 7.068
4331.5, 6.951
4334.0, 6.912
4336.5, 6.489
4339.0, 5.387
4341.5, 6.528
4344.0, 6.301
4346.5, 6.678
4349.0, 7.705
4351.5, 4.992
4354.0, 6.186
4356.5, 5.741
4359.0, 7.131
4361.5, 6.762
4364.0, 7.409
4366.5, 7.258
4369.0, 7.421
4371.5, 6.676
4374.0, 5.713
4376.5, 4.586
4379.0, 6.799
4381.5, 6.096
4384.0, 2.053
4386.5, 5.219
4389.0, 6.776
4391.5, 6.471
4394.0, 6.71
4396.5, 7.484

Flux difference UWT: -1.3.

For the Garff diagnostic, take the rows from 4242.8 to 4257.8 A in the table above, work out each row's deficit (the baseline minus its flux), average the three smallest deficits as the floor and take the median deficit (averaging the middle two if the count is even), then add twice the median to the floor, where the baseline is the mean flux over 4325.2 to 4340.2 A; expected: 3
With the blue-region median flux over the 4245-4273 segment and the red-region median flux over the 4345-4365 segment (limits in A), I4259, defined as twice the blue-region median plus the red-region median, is 16.5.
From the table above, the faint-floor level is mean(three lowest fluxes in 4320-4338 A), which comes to 5.2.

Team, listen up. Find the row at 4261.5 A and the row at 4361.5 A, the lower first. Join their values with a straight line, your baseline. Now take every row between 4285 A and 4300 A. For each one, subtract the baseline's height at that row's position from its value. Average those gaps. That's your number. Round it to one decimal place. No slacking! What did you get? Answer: -0.6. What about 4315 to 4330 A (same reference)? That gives 0.3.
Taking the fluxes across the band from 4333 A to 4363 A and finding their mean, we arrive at 6.4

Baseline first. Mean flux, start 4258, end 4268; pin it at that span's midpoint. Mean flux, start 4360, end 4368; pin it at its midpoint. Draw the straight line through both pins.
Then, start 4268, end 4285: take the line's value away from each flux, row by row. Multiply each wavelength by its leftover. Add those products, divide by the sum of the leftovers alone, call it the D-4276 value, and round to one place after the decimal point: 4274.4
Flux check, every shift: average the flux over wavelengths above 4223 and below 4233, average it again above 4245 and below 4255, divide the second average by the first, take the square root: 1.37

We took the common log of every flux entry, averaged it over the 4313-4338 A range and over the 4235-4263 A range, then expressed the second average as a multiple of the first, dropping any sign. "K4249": 0.84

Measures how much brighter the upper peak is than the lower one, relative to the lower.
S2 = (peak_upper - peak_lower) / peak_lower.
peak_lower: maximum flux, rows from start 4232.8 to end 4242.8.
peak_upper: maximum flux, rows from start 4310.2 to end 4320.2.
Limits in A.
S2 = 0.36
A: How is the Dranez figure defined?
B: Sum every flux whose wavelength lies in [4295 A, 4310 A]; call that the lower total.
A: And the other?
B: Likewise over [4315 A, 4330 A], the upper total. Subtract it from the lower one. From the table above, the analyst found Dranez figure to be -11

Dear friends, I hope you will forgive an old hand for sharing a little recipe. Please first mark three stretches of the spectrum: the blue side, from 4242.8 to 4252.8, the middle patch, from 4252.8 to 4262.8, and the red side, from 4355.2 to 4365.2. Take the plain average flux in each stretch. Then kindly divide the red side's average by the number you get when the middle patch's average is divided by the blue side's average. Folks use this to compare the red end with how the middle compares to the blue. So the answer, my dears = 7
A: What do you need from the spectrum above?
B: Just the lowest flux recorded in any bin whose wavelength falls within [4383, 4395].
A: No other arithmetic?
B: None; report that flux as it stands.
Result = 2.053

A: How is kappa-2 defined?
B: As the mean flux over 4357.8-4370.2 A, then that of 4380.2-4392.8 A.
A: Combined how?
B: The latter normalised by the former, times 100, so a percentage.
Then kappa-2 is 74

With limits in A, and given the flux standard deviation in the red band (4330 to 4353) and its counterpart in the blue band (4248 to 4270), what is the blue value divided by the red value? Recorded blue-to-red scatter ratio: 1.2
